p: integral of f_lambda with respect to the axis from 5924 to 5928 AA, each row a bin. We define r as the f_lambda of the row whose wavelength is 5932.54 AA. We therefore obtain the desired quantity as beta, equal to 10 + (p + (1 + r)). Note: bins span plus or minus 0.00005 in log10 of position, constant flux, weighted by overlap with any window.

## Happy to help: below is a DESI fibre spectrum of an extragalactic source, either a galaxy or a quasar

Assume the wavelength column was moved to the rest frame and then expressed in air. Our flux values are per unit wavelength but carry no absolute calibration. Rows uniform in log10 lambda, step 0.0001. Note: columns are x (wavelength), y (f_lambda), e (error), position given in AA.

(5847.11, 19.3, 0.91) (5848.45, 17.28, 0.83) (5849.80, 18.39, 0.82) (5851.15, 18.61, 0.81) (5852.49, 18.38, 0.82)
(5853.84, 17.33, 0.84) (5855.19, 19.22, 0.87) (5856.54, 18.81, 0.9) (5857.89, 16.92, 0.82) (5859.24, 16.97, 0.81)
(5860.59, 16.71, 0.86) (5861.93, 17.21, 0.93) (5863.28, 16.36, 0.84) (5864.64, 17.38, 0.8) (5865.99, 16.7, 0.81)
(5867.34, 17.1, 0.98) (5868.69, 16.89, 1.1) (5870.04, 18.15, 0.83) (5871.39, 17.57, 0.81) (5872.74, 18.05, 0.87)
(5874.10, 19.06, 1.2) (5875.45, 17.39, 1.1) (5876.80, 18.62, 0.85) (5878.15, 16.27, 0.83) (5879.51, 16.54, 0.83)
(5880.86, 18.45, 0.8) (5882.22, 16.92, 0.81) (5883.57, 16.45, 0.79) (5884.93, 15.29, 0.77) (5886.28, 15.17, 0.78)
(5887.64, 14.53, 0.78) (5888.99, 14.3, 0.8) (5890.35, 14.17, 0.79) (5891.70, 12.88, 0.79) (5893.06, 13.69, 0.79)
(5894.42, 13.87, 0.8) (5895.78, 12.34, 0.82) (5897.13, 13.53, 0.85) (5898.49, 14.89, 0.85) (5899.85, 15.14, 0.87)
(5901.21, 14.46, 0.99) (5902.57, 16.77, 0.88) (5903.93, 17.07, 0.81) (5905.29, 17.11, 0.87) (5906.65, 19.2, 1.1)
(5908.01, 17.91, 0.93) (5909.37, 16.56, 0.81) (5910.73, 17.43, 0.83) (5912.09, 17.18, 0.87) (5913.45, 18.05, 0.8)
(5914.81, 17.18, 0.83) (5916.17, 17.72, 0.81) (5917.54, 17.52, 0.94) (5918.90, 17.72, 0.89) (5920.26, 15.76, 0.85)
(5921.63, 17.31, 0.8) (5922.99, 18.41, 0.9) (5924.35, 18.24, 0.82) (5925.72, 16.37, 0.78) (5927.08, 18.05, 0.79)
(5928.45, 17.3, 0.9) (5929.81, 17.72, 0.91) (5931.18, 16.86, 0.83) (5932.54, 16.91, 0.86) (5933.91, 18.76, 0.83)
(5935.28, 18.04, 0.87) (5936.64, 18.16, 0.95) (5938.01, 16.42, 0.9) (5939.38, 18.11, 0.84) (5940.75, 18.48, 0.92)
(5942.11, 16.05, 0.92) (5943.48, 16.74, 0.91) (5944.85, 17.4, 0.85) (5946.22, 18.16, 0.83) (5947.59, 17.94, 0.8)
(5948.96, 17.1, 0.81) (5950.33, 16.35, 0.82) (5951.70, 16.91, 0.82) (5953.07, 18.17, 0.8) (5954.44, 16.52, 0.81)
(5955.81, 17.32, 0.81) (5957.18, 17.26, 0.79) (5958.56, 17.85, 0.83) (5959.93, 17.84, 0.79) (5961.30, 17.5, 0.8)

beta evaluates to 98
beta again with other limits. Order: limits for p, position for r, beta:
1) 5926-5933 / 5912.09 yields 150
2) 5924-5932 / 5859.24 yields 167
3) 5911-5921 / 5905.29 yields 201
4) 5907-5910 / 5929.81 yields 81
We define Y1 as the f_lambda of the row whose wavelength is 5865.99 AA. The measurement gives 16.7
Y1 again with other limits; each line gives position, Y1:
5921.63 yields 17.31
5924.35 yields 18.24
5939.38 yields 18.11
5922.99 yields 18.41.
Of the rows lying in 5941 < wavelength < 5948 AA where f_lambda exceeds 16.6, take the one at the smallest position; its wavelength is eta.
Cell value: 5943.48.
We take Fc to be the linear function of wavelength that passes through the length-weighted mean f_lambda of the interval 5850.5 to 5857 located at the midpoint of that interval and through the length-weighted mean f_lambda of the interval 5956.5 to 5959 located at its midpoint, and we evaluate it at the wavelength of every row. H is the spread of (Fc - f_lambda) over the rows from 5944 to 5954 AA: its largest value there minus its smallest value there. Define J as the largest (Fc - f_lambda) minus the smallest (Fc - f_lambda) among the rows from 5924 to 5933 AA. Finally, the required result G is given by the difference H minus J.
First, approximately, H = 1.8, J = 1.9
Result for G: 0.0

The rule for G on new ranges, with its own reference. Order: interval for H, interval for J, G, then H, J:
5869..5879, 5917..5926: 0.1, 2.8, 2.7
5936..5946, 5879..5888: -1.4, 2.4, 3.9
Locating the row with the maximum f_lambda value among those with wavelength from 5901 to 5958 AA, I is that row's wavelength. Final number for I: 5906.65 AA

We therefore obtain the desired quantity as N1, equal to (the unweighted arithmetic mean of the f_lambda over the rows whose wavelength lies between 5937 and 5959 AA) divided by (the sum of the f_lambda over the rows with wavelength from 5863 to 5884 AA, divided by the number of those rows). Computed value 1.00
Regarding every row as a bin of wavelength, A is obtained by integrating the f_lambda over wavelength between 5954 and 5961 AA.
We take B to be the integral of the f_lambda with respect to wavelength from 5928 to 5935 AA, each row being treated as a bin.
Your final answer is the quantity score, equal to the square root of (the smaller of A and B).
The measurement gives 11.0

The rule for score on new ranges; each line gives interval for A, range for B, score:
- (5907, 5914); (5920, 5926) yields 10.2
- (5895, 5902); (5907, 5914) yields 9.9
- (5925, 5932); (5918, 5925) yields 11.0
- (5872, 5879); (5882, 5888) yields 9.7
